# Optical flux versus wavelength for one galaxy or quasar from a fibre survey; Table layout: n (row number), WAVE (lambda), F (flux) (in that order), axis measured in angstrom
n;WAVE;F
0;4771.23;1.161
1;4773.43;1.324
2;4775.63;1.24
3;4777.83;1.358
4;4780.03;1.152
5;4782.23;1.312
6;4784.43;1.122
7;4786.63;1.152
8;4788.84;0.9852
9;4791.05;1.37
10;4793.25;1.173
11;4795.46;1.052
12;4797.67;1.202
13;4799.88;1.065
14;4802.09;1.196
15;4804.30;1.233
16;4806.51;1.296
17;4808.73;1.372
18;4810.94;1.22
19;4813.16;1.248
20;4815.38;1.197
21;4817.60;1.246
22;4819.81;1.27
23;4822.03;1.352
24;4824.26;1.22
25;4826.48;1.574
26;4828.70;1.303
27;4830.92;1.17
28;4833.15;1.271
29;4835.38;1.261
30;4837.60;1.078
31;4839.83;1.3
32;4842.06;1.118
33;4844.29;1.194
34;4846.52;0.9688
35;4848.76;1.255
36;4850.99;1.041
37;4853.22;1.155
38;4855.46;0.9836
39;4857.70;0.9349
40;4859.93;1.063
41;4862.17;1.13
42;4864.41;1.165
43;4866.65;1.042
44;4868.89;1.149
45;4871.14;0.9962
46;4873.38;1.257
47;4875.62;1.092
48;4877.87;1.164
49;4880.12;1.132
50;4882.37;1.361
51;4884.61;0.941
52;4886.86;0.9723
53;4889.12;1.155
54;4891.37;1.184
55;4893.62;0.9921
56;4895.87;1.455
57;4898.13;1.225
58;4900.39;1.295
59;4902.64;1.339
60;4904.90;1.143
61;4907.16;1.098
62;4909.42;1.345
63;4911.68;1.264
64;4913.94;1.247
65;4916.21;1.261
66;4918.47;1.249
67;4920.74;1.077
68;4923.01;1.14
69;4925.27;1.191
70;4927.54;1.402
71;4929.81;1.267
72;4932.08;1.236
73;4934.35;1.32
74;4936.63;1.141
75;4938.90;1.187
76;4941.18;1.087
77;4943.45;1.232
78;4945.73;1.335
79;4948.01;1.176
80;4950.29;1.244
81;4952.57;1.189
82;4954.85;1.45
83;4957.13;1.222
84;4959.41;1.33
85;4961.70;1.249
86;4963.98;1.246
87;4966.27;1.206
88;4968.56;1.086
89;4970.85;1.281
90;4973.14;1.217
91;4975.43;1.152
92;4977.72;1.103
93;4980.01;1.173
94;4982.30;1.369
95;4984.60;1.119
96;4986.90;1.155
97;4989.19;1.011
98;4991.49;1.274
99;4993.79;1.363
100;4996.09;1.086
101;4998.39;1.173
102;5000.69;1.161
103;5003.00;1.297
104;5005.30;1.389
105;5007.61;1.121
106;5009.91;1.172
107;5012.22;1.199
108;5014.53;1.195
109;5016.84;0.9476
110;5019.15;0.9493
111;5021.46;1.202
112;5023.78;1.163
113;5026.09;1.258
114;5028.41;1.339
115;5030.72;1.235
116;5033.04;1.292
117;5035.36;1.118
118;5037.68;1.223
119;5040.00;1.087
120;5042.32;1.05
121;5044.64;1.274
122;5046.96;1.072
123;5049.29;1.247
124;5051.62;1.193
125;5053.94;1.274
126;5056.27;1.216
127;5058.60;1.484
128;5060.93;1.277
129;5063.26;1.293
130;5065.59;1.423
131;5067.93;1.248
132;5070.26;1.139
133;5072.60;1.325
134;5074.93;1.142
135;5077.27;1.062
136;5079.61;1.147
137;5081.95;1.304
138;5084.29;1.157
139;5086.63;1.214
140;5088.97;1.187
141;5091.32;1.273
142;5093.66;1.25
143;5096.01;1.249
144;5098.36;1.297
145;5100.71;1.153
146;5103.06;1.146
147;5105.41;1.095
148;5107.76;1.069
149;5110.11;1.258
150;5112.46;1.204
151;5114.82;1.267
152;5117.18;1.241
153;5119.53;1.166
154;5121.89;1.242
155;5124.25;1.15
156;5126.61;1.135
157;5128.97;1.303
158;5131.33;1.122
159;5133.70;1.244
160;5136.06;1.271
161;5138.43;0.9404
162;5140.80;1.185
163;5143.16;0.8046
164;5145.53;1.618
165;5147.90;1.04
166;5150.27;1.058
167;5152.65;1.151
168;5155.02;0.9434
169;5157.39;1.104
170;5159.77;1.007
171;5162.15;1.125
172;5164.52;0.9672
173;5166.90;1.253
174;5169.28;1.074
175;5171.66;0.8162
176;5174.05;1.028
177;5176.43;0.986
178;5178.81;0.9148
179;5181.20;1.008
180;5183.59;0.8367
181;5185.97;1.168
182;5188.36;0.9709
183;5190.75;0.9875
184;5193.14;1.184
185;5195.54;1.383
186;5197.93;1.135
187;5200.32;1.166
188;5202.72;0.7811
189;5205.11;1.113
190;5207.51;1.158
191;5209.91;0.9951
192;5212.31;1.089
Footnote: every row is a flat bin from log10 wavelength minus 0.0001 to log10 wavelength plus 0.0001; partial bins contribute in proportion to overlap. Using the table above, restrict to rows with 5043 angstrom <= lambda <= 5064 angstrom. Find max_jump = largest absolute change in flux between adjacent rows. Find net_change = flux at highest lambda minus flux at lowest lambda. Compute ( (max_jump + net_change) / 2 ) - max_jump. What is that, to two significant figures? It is -0.12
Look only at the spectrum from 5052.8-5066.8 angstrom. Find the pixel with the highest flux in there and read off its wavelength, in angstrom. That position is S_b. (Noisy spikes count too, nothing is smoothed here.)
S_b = 5058.60 angstrom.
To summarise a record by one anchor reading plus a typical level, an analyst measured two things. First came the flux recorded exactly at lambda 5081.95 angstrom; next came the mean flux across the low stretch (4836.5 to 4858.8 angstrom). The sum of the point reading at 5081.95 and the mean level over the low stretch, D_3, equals 2.41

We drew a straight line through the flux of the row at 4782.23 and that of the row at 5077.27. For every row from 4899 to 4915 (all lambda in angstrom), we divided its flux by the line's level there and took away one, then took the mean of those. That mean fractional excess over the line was 0.034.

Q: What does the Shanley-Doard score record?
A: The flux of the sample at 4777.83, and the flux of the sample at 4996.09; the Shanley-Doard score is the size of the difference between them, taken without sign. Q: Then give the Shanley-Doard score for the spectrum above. 0.27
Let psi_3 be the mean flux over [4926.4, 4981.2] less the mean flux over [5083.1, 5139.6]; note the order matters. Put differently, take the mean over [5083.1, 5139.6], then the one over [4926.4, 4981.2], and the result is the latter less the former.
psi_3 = 0.04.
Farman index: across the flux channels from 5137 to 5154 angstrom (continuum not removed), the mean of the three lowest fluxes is 0.93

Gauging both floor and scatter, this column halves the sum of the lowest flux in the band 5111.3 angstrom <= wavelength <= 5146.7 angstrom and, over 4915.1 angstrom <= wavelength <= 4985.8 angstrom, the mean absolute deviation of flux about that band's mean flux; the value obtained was 0.438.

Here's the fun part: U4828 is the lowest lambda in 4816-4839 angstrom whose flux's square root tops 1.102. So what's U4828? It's 4817.60 angstrom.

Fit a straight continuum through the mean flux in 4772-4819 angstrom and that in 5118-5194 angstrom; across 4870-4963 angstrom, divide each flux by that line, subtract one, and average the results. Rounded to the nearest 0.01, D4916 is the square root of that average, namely 0.18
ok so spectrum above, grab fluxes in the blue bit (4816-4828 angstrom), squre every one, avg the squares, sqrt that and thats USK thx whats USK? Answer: 1.34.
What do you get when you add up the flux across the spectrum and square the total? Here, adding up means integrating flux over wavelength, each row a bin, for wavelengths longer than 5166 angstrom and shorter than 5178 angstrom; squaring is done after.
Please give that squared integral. 151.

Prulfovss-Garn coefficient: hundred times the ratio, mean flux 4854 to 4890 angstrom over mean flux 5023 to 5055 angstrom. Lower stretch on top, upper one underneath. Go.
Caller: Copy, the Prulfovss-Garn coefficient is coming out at 91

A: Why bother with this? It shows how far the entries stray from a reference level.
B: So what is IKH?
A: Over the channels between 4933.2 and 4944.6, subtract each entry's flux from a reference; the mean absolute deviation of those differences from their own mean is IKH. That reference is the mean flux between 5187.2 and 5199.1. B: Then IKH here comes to 0.066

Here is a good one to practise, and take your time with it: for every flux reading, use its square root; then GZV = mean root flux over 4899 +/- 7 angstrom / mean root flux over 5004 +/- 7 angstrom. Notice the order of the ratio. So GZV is 1.01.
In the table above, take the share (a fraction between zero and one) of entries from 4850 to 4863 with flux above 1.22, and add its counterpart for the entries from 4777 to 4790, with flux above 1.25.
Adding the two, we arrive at 0.33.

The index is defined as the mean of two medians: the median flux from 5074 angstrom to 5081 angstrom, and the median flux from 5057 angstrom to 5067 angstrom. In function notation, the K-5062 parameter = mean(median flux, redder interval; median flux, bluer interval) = 1.25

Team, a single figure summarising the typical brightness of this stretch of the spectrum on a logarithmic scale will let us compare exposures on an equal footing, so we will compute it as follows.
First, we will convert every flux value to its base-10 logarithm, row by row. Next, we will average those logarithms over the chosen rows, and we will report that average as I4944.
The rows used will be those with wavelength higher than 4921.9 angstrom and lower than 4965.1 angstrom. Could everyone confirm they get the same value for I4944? 0.094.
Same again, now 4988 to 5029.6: 0.071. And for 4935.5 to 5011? 0.082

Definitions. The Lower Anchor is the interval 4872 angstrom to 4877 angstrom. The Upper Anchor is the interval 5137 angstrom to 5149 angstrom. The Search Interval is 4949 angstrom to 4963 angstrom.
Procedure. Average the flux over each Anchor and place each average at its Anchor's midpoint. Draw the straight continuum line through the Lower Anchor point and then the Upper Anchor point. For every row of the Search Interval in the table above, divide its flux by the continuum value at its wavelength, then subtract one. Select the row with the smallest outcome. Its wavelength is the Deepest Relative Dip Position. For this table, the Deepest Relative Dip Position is 4952.57 angstrom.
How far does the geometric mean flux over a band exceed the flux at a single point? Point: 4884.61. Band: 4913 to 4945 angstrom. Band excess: 0.27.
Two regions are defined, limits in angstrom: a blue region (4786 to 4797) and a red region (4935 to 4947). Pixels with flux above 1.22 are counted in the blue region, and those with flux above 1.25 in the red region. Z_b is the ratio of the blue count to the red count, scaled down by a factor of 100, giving 0.0100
